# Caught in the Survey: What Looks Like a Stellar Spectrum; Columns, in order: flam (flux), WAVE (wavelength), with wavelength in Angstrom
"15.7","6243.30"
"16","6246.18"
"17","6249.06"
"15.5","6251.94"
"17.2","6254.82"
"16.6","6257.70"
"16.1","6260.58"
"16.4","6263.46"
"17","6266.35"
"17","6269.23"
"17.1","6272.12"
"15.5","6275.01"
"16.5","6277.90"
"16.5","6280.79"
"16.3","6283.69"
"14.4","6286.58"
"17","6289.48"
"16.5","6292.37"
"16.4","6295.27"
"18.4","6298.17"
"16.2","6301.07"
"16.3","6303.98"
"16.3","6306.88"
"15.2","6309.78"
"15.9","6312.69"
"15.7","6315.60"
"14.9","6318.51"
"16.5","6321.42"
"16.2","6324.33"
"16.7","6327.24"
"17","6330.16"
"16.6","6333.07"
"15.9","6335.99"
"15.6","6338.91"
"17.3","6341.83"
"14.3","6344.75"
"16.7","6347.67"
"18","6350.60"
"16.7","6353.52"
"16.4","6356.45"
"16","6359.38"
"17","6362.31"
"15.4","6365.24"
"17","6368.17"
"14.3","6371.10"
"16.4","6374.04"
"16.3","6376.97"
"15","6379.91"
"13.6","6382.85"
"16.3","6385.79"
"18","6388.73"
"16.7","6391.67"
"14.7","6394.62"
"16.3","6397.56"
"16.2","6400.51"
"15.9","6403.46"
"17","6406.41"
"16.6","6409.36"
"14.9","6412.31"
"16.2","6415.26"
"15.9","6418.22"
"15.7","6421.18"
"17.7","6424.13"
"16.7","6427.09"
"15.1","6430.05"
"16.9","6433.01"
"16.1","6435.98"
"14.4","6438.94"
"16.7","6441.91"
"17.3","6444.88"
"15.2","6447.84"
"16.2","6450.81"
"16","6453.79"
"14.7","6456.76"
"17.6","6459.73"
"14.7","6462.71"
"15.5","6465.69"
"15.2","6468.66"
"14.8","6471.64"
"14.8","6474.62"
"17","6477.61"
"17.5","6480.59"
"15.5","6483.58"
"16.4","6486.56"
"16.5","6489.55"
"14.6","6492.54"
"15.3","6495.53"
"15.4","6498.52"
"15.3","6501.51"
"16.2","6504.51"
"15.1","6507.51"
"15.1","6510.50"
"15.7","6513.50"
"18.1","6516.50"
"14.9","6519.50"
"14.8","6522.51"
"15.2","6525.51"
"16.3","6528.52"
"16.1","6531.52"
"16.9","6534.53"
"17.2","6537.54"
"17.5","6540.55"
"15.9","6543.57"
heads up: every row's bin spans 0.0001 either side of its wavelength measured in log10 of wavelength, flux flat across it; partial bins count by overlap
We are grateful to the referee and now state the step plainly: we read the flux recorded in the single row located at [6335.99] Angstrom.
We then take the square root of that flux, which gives 3.99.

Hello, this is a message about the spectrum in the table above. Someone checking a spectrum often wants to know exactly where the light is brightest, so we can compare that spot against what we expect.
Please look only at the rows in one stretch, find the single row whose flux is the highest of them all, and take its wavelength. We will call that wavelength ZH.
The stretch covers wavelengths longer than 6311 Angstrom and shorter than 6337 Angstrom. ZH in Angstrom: 6330.16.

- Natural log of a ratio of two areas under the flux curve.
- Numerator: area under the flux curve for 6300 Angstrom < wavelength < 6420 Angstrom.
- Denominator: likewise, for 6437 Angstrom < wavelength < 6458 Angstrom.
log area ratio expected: 1.8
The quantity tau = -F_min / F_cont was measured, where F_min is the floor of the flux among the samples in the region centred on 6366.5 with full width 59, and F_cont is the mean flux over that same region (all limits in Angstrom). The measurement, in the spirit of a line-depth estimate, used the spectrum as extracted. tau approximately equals -0.85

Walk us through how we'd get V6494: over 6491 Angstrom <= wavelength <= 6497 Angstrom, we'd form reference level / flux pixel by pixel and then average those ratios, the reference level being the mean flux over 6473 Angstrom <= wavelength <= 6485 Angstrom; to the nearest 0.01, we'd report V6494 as 1.08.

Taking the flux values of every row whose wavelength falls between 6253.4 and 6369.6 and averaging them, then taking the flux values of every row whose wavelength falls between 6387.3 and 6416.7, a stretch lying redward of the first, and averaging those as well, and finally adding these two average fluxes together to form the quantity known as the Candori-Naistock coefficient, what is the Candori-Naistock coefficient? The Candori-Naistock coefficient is 32.6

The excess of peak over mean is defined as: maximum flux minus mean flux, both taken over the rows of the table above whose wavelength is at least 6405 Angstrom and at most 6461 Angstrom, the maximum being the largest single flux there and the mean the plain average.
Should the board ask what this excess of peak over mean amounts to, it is 1.55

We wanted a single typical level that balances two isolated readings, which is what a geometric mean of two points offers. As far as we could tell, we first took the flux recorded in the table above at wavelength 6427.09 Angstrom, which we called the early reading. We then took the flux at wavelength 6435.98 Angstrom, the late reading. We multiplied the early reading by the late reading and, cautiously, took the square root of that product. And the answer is 16.4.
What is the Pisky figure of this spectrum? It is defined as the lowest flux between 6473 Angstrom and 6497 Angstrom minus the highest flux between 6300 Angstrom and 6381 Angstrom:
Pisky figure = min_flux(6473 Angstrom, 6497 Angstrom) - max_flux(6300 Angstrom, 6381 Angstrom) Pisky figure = -3.40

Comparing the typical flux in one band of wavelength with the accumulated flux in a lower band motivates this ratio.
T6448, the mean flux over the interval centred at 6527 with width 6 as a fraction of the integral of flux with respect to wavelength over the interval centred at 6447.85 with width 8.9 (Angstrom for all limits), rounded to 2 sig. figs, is 0.11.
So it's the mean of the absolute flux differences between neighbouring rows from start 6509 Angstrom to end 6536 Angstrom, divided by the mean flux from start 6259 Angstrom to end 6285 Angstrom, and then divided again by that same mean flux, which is 0.0040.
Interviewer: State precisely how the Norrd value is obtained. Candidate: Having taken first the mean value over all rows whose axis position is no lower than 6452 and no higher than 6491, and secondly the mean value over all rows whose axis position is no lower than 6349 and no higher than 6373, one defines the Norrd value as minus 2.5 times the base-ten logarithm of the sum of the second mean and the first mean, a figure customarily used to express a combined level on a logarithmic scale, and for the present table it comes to -3.77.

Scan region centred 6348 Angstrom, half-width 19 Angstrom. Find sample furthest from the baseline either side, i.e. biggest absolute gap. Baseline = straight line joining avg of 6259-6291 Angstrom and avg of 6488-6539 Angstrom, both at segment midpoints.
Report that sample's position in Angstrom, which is 6344.75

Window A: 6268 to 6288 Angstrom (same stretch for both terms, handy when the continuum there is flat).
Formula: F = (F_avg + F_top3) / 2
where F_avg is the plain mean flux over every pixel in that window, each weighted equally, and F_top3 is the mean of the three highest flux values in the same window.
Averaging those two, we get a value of 16.5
